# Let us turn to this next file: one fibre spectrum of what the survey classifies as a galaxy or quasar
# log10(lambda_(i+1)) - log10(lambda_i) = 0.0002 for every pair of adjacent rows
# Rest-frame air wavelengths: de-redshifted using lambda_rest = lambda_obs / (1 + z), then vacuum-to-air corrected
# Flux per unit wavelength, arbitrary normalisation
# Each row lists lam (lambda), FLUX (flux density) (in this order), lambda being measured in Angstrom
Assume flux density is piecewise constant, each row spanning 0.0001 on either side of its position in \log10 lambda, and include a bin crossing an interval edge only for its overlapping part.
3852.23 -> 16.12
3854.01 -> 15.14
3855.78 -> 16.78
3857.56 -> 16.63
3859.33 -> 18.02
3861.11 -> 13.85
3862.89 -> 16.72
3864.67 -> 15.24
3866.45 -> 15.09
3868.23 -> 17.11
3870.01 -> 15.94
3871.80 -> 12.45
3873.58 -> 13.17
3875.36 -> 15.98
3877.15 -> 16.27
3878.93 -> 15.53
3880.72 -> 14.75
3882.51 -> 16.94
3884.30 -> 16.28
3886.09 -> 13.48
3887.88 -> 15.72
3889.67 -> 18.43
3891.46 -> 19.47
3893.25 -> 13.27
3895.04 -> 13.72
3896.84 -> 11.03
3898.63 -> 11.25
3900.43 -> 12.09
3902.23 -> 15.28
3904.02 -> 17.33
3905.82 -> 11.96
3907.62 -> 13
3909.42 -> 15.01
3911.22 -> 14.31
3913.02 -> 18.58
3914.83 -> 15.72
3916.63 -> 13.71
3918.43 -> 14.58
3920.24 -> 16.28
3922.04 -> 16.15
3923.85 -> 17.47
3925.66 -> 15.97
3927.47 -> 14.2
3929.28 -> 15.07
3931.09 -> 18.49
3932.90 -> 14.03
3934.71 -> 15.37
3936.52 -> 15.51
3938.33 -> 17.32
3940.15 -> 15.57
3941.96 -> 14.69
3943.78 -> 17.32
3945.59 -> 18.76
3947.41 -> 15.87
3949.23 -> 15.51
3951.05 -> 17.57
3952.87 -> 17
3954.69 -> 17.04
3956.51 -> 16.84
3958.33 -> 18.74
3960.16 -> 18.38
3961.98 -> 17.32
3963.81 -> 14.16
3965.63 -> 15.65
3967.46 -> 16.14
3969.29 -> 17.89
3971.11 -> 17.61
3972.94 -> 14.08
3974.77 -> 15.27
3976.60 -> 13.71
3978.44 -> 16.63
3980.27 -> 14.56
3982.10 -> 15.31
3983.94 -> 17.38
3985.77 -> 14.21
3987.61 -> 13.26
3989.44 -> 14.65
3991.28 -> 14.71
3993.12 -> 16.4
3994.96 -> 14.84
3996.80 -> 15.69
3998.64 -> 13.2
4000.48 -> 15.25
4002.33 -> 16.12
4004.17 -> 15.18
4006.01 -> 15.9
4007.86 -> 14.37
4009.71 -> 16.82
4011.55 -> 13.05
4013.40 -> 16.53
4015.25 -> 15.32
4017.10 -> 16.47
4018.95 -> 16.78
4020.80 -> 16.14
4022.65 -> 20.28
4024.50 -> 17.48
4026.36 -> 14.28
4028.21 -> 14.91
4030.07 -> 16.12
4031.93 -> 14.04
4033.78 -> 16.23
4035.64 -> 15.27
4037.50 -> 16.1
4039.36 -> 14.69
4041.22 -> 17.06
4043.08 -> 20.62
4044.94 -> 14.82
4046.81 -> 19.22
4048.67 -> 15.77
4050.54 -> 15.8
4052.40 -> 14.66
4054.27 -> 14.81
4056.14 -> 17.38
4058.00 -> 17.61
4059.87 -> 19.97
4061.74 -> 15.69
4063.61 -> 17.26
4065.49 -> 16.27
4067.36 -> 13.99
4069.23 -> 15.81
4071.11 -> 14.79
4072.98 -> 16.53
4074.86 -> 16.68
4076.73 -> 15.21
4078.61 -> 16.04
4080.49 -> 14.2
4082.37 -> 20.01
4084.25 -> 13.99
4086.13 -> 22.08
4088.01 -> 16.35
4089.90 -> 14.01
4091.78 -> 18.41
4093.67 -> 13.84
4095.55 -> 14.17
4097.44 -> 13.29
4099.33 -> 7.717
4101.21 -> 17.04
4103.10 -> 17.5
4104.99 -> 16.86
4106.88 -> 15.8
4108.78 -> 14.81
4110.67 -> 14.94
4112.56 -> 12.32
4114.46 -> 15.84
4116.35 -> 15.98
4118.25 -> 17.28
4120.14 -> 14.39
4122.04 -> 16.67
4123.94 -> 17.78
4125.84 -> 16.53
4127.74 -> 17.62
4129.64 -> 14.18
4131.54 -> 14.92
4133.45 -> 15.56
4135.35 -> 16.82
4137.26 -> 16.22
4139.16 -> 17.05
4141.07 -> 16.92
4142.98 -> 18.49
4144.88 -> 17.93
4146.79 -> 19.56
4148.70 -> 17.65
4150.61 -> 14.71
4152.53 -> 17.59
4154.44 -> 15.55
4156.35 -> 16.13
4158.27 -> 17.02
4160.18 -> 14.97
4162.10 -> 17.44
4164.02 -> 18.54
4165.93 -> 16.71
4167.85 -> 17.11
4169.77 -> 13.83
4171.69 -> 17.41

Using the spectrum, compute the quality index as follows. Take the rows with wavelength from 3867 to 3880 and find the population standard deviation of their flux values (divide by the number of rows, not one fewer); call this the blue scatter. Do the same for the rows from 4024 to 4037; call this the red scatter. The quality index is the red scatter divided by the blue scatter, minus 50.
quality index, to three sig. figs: -49.3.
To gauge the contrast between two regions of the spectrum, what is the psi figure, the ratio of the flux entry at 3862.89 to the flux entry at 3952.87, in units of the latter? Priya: 0.98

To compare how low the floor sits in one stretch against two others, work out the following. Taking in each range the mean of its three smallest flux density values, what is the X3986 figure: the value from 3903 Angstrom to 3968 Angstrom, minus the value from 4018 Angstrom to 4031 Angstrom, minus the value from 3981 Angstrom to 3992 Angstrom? -16.3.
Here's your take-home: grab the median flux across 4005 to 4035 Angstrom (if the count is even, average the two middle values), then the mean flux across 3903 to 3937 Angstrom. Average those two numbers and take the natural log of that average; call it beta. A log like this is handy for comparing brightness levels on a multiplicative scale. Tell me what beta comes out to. 2.76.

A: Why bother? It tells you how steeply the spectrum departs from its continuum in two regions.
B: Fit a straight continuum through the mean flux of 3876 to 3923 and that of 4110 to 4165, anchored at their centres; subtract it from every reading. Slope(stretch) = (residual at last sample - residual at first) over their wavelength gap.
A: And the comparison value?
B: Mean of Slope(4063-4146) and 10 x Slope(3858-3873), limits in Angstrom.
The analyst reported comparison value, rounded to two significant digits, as -2.3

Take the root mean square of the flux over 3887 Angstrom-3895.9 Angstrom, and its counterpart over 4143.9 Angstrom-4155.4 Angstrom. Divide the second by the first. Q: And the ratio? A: 1.06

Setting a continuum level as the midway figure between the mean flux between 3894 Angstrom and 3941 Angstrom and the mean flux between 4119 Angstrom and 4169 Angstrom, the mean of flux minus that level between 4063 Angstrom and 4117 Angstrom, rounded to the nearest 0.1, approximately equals -0.3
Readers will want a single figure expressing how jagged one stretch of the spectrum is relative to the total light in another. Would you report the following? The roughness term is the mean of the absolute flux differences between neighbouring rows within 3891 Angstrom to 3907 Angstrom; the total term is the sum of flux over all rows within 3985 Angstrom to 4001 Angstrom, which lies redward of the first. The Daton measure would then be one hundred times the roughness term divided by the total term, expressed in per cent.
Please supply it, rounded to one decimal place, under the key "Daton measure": 2.0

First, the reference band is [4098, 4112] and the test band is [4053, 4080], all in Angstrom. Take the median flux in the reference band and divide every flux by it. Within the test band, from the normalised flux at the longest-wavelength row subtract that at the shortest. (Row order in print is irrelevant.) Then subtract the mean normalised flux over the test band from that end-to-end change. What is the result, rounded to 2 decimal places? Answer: -0.95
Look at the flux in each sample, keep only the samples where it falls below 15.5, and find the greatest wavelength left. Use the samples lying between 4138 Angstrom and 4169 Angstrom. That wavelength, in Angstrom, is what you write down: 4160.18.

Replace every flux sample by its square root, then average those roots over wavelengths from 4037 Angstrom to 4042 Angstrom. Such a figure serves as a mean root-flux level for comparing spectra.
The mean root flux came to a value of 3.99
